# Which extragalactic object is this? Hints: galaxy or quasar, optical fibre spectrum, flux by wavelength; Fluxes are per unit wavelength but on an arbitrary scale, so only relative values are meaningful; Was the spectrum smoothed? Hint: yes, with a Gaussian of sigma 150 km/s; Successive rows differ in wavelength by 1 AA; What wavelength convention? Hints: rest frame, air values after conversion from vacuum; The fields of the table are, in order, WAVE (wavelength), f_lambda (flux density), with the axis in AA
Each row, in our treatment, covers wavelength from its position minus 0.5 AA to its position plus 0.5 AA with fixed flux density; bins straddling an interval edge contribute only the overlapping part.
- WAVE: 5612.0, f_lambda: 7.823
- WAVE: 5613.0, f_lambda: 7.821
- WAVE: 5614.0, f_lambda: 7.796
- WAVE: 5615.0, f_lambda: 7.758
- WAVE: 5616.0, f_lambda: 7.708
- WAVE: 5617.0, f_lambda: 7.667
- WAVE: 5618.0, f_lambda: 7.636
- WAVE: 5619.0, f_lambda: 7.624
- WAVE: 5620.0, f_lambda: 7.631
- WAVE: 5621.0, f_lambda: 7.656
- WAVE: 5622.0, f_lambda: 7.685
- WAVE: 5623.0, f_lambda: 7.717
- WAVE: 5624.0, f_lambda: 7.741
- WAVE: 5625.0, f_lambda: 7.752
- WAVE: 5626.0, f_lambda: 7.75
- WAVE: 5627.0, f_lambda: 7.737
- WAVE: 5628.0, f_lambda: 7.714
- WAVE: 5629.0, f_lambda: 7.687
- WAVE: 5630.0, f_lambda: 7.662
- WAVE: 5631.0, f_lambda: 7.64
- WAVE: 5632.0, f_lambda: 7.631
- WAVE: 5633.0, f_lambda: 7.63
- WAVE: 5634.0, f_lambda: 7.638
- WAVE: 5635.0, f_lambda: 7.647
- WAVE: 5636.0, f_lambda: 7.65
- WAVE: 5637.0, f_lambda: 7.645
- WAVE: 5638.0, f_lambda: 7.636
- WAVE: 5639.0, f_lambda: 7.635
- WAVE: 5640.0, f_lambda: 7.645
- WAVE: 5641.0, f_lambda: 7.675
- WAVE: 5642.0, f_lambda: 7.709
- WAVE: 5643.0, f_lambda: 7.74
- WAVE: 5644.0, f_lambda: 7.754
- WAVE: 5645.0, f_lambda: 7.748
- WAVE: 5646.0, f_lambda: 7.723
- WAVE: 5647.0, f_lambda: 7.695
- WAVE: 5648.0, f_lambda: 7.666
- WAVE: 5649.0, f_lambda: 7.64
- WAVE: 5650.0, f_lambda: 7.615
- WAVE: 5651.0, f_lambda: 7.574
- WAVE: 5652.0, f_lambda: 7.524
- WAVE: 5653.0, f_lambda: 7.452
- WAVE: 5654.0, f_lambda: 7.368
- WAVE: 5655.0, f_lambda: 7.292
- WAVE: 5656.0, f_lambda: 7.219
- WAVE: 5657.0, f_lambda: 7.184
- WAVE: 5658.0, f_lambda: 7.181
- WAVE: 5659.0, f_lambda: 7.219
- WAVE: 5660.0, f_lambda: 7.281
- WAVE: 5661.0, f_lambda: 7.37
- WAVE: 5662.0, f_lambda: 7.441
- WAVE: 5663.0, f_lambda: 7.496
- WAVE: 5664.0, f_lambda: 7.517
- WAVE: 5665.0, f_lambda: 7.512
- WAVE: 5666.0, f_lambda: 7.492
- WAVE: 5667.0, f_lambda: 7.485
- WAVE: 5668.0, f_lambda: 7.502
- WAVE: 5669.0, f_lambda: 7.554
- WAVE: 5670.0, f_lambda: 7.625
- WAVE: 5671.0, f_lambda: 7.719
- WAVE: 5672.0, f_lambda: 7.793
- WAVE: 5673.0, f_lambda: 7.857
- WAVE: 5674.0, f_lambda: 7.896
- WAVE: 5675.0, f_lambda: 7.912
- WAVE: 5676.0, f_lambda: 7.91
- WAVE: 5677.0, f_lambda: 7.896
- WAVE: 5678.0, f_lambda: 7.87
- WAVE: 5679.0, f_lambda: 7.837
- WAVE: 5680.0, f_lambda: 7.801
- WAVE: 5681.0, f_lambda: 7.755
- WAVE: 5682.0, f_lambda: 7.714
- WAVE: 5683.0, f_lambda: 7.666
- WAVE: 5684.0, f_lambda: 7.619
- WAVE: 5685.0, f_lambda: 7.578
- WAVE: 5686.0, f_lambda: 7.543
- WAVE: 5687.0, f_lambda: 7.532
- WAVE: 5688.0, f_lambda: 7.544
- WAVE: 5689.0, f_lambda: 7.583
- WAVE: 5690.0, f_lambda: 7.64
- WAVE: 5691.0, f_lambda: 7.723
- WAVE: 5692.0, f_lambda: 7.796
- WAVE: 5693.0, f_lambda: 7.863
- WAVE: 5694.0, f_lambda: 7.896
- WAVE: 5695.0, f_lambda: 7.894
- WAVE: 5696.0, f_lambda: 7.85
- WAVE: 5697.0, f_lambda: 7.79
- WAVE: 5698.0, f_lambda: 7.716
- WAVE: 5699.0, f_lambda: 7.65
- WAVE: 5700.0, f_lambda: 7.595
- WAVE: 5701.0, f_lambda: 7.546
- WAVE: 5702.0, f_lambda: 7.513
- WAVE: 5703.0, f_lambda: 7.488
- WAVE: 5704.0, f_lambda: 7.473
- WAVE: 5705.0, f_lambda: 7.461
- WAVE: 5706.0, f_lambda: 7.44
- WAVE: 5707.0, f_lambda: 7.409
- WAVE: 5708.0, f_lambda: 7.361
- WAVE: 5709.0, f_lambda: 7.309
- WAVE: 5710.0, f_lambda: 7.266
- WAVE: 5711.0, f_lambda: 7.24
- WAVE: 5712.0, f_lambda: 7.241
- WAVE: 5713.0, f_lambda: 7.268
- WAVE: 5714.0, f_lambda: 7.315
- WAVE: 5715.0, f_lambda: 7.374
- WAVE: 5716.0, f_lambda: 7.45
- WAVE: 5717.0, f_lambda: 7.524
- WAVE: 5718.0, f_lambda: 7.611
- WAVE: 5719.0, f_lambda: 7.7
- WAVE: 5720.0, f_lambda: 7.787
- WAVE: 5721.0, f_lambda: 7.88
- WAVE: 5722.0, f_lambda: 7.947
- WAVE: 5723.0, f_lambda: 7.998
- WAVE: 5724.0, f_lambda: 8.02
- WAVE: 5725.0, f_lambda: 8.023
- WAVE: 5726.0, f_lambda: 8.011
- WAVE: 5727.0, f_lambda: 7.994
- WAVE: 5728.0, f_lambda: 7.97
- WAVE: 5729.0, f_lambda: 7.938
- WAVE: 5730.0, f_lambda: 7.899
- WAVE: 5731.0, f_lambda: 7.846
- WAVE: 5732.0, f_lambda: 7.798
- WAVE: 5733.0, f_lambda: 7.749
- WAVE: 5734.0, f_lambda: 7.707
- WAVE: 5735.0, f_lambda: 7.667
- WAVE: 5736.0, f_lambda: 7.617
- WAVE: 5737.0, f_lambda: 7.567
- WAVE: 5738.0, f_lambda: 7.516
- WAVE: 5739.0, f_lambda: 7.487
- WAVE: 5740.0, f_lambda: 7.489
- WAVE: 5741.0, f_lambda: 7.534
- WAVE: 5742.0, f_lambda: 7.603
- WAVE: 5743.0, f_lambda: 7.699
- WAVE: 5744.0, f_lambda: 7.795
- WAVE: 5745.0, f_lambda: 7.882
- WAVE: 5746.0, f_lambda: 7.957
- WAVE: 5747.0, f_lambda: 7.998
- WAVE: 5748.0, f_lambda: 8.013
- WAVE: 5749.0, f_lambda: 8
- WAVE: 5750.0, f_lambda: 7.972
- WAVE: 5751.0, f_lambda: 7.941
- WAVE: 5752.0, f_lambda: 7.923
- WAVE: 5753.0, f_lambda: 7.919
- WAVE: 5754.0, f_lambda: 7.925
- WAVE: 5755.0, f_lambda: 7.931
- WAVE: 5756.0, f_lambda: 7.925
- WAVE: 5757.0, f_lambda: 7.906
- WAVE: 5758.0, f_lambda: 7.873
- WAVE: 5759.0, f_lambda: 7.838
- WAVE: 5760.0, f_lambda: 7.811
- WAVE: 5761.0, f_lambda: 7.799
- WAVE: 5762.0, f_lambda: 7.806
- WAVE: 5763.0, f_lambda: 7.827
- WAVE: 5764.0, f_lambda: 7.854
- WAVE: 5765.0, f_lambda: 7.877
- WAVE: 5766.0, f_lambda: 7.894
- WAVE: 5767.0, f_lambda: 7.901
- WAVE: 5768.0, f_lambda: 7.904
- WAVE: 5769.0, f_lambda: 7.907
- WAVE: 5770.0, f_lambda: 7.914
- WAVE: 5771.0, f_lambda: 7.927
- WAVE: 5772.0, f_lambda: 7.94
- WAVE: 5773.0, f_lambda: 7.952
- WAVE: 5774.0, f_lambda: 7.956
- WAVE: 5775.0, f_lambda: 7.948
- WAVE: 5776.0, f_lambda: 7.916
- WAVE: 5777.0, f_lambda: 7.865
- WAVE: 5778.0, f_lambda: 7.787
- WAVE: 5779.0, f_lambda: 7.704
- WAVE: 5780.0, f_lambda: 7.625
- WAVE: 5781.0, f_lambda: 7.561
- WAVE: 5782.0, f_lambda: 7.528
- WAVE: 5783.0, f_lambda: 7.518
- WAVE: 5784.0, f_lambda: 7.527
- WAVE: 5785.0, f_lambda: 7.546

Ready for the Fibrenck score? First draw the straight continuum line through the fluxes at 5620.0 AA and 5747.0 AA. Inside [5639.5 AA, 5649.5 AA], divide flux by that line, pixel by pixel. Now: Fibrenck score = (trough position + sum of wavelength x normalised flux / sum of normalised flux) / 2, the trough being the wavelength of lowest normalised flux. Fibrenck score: 5646.7 AA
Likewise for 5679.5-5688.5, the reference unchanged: 5685.5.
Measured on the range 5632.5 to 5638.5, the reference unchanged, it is 5636.7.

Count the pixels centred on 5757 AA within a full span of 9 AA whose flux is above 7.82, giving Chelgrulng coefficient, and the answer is 7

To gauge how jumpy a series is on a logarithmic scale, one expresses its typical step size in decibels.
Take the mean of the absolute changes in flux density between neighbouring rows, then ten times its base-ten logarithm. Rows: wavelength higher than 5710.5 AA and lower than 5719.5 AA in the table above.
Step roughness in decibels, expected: -12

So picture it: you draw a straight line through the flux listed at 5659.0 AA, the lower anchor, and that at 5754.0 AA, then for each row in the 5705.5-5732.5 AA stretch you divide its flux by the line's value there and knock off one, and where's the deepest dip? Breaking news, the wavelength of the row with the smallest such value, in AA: 5712.0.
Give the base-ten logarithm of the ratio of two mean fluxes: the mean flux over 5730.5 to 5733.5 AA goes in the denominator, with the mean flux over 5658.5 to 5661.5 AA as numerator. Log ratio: -0.029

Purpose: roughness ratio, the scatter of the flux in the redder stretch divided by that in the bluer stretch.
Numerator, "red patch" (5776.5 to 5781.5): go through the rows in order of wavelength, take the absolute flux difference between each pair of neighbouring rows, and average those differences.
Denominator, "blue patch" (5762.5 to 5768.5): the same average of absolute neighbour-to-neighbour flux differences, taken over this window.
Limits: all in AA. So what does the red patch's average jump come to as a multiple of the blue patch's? 4.9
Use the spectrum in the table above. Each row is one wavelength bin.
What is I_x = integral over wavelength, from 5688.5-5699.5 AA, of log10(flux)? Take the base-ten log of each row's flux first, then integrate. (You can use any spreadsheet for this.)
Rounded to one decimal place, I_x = 9.8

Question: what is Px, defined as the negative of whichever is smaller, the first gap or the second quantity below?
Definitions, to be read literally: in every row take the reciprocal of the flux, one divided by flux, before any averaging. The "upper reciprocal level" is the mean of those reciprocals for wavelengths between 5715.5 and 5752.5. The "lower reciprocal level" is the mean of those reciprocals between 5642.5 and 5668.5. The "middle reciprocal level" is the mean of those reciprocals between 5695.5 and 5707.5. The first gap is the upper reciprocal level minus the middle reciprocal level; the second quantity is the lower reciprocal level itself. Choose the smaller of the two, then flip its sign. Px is 0.0037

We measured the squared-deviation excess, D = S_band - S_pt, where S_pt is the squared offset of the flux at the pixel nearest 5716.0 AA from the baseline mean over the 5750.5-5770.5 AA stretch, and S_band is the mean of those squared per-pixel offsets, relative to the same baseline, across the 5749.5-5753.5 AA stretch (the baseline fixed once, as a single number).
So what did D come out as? -0.185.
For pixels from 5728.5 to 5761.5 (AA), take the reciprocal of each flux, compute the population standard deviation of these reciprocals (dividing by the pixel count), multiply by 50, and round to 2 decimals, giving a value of 0.13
